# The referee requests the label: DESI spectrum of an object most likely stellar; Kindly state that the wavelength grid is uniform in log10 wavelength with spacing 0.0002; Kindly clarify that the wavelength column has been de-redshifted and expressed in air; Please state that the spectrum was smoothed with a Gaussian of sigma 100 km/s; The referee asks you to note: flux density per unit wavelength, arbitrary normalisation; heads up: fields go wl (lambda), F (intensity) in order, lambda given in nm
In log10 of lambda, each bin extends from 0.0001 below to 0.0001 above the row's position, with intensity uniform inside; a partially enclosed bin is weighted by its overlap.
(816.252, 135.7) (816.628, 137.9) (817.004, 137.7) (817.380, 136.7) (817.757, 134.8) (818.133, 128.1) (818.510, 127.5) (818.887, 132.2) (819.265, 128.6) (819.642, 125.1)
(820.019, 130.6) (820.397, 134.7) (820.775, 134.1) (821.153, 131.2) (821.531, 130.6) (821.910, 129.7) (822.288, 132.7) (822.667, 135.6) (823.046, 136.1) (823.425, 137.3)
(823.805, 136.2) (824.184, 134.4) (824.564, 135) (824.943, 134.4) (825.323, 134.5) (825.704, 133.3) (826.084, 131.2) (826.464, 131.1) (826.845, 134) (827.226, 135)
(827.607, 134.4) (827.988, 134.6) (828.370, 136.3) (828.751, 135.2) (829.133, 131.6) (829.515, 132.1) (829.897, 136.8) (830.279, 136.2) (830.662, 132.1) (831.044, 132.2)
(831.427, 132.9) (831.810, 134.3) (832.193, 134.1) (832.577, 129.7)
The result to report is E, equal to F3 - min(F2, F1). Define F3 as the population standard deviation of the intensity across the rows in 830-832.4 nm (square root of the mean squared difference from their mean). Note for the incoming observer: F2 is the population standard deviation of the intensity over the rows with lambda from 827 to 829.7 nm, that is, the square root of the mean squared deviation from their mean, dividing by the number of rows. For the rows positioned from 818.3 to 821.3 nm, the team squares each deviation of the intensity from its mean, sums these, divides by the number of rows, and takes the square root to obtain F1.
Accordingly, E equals -0.2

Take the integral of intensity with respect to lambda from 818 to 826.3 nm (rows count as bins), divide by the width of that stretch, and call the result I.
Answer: 132.4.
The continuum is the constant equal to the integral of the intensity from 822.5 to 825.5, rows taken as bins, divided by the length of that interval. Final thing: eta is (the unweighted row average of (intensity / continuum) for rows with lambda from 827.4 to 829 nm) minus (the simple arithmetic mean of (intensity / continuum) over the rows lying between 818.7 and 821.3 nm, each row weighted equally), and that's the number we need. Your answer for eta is 0.03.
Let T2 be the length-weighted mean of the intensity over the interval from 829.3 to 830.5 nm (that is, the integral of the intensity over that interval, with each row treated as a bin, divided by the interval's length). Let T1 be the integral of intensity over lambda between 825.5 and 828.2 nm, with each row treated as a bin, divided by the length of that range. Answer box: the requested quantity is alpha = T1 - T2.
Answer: -1.5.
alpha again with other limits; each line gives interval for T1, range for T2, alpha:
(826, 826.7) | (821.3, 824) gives -2.6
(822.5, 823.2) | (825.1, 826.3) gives 2.8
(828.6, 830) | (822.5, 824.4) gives -2.2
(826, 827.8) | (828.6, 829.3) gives 0.0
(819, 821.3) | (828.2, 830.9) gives -3.6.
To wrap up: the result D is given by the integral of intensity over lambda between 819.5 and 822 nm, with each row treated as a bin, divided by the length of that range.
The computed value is 131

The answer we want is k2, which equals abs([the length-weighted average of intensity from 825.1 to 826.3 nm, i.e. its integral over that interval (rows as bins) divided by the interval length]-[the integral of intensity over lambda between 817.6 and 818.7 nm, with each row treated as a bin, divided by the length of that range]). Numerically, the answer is 2.9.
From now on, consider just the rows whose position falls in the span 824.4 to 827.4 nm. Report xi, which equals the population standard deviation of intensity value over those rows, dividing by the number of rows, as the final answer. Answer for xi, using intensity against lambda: 1.48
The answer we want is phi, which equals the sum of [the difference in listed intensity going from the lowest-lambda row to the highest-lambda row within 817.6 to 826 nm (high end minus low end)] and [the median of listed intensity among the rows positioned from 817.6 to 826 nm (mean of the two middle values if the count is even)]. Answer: 132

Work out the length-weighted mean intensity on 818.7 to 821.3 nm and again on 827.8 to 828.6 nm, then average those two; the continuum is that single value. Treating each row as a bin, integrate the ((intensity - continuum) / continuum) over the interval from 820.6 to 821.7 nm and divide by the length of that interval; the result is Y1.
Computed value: -0.009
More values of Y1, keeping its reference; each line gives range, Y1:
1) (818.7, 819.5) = -0.023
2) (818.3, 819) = -0.027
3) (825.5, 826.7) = -0.009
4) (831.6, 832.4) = 0.007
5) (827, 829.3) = 0.010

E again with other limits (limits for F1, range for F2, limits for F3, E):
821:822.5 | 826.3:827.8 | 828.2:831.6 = 0.9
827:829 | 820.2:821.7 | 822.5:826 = 0.5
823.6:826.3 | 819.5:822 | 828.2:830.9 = 0.7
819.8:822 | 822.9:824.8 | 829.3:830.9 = 1.2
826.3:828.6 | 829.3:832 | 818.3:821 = 1.7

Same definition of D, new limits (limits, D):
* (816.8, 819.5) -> 132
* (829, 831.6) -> 133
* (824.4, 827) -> 133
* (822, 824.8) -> 135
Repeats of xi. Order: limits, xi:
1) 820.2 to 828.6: 2.00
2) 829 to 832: 1.88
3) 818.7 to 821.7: 2.86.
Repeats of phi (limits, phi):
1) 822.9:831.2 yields 131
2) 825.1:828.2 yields 134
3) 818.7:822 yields 128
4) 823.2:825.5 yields 132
